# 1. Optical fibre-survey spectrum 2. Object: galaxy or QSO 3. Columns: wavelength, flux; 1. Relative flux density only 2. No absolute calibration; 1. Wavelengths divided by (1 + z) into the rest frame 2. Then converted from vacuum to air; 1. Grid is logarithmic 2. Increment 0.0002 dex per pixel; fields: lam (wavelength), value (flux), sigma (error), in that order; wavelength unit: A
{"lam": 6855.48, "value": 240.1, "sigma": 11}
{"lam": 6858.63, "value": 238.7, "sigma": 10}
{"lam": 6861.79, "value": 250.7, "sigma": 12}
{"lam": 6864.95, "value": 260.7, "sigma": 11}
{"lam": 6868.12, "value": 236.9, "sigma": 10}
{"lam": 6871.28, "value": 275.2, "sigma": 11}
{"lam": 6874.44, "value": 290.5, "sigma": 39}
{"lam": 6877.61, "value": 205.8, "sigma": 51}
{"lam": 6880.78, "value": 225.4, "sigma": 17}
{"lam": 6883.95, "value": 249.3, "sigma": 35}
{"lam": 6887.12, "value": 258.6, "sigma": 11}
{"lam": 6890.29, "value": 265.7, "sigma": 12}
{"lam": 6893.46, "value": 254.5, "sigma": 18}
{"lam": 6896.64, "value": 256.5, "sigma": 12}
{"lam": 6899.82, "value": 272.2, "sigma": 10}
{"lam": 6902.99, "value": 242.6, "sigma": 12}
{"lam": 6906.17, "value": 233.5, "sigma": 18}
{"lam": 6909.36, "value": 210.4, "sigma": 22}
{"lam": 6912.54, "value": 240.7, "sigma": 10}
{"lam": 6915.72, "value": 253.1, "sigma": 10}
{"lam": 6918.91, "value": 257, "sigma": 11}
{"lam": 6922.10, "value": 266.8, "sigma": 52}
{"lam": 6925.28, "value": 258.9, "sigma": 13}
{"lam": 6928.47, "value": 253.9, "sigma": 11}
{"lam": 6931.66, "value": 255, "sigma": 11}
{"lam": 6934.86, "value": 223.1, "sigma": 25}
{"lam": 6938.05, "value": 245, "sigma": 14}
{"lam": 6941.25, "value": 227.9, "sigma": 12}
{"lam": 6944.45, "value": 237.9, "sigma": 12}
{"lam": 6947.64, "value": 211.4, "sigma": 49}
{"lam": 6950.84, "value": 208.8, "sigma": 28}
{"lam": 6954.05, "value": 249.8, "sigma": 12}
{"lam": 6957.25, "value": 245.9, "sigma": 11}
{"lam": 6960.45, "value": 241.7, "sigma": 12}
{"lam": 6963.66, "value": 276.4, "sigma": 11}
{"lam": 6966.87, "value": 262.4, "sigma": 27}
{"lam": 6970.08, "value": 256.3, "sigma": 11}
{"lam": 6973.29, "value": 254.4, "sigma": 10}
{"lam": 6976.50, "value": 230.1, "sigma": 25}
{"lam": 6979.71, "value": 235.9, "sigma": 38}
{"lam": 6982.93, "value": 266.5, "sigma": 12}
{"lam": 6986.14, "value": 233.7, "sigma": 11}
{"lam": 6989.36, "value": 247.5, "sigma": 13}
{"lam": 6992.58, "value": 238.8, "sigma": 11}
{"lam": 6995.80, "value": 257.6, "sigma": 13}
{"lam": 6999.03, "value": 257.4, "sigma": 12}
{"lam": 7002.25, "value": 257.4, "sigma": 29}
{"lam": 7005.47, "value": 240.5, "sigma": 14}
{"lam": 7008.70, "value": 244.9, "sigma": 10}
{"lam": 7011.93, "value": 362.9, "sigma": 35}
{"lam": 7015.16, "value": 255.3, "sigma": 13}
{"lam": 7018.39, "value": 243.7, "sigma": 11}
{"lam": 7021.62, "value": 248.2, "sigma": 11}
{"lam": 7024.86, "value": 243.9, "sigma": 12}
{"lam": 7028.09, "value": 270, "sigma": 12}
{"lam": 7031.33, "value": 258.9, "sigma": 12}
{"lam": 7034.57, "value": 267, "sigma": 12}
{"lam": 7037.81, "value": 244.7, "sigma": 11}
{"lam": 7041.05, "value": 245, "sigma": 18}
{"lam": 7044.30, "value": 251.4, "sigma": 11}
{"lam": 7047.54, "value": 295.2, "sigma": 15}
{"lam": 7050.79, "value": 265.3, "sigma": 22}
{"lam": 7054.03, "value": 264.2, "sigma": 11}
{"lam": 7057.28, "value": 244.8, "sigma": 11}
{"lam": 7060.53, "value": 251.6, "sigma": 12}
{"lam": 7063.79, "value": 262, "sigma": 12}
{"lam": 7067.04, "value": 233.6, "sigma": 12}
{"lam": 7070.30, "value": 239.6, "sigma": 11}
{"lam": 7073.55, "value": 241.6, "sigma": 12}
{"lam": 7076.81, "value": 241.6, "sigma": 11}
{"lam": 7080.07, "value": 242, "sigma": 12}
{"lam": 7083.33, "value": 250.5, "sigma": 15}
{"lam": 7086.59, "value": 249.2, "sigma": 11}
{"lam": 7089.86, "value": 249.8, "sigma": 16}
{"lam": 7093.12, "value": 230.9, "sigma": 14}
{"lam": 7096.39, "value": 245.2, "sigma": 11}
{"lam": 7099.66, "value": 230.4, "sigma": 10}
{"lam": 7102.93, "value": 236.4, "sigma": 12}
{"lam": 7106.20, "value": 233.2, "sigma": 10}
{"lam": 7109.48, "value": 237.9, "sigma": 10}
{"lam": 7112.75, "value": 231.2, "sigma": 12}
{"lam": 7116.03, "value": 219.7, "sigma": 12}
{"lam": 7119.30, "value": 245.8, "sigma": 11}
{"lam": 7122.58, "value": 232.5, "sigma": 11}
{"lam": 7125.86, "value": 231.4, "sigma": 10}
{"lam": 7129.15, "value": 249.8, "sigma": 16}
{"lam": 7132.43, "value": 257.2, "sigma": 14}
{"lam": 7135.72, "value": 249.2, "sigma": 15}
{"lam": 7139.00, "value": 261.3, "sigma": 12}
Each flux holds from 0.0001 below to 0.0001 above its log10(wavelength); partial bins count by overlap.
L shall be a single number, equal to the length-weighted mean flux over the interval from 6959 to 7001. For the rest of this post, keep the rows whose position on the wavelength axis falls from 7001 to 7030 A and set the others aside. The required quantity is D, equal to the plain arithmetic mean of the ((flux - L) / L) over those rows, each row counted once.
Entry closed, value 0.049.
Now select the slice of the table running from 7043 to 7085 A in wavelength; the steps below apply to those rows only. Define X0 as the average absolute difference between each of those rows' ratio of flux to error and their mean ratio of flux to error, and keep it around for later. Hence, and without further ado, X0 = 2.1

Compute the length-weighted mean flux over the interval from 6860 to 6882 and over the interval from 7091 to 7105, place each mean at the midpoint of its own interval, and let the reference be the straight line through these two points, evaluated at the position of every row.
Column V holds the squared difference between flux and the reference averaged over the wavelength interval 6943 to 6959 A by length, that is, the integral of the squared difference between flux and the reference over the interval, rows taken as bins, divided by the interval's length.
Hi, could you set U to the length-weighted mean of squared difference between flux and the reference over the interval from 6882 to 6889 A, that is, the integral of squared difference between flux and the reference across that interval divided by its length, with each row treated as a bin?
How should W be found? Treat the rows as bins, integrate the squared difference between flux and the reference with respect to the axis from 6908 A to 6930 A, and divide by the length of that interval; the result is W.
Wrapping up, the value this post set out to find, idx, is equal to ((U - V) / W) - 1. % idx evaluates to -2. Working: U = 87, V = 502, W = 300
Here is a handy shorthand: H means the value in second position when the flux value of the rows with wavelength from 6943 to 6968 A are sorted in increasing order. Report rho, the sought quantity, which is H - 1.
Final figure 210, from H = 211.4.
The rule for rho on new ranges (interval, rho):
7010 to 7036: 243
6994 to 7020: 243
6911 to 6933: 252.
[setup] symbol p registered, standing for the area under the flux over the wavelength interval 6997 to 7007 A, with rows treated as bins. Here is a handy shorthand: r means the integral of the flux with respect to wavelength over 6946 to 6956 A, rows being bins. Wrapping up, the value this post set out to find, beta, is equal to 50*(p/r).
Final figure 56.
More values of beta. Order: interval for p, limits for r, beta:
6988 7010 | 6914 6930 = 66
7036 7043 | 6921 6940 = 18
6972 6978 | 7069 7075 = 50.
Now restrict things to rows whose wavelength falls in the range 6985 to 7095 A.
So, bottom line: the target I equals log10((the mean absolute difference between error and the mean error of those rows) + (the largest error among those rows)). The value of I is 1.6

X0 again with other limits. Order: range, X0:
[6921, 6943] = 5.5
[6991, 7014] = 4.8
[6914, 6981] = 6.6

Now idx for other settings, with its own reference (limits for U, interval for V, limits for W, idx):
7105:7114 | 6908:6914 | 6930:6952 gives -2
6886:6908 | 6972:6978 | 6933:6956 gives -1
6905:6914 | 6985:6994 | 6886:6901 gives 1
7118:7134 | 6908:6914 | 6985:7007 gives -5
